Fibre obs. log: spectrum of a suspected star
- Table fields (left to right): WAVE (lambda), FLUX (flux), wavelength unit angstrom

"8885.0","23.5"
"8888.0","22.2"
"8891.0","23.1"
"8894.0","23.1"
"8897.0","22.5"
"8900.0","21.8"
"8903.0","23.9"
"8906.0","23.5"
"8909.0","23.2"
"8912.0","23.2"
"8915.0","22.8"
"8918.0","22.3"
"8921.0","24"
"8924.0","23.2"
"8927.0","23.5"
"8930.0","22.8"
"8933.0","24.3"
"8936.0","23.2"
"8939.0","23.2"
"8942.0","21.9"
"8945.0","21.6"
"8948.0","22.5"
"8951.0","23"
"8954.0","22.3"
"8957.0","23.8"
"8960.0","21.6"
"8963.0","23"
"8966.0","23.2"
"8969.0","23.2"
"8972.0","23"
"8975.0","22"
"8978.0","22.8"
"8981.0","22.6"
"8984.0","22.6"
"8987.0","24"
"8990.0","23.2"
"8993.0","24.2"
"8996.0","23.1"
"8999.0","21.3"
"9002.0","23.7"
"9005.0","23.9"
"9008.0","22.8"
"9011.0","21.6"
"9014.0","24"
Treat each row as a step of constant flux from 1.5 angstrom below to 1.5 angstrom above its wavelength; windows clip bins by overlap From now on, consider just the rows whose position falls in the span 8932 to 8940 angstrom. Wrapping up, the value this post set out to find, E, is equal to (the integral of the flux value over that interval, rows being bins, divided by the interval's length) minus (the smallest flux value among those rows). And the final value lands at 0.34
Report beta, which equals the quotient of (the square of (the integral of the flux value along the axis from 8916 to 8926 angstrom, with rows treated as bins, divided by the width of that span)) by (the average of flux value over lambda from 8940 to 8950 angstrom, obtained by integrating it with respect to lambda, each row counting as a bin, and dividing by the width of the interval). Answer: 24.3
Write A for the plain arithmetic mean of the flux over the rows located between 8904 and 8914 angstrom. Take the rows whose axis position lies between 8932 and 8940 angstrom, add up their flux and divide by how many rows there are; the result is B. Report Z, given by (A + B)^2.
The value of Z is 2196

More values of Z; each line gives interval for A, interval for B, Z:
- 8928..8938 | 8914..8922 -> 2159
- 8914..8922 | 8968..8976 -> 2095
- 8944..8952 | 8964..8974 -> 2070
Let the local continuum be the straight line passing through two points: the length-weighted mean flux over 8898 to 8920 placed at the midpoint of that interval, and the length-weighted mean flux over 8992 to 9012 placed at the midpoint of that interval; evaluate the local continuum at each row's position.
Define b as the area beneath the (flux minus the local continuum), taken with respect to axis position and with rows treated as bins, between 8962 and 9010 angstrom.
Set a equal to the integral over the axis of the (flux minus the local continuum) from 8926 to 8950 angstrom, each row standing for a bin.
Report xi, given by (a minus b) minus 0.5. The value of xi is -6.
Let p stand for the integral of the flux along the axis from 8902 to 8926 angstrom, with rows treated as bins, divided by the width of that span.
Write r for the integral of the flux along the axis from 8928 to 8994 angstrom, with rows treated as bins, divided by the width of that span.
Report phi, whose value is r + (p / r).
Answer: 23.92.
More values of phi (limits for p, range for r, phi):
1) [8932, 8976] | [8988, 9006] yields 24.22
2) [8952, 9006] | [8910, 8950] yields 23.96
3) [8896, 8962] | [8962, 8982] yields 23.83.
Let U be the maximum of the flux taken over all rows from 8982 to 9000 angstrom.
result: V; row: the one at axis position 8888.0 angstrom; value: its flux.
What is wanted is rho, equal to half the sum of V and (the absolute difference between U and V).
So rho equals 12.1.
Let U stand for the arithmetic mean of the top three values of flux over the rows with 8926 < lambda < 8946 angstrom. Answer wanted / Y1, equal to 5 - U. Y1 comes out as -18.67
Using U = 23.7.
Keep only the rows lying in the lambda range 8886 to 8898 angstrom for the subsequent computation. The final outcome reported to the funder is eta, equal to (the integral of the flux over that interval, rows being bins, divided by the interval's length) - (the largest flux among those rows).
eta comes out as -0.3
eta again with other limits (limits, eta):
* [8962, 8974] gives -0.1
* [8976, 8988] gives -1.1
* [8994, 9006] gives -0.9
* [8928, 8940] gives -0.9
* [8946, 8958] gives -1.0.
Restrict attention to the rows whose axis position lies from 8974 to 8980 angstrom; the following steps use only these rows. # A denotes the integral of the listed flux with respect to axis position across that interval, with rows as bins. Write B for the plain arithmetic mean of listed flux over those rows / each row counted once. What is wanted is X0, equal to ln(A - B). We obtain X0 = 4.721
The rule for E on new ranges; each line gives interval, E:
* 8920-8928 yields 0.34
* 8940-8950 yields 0.51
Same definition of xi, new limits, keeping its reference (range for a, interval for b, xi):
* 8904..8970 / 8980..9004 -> -4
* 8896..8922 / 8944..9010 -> 5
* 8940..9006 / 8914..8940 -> -16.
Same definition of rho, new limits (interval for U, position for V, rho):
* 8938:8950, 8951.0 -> 11.6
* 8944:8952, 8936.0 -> 11.7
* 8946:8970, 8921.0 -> 12.1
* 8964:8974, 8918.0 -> 11.6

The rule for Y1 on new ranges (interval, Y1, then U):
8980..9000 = -18.80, 23.8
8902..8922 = -18.80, 23.8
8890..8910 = -18.53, 23.5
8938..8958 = -18.33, 23.3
